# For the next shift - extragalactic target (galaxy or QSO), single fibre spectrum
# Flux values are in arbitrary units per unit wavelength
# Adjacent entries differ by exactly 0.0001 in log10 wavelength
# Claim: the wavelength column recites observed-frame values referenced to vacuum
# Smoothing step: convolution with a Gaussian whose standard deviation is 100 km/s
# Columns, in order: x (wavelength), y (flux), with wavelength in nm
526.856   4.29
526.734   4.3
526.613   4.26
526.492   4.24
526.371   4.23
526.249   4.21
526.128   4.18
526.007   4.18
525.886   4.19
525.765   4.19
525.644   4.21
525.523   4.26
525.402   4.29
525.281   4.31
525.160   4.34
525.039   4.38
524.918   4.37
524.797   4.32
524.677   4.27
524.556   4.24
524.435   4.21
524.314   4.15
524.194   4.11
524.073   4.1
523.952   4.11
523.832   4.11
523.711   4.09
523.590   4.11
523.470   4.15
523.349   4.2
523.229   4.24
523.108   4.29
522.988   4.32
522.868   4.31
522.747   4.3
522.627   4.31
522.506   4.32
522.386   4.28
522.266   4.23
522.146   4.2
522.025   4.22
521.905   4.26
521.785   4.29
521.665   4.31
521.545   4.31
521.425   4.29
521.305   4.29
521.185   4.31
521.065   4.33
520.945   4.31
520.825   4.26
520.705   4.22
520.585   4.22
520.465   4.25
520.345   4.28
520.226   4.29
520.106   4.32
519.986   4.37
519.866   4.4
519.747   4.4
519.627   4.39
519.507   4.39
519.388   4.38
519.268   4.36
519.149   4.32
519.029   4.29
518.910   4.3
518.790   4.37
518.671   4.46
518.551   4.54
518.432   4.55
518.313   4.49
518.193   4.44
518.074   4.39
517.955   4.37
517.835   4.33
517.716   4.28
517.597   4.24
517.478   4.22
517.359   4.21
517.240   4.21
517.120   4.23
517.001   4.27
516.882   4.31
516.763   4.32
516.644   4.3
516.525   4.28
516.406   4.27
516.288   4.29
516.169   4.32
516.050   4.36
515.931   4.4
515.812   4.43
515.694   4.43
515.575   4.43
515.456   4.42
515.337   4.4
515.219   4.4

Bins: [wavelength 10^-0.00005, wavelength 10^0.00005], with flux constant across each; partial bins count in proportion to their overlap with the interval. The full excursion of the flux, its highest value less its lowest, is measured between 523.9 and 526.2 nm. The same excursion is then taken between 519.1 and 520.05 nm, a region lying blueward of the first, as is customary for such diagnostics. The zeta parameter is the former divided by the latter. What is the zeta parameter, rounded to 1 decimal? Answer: 3.5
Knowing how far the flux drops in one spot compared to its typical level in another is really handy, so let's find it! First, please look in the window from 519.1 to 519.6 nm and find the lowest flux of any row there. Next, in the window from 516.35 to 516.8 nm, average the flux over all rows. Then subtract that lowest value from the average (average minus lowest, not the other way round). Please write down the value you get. -0.03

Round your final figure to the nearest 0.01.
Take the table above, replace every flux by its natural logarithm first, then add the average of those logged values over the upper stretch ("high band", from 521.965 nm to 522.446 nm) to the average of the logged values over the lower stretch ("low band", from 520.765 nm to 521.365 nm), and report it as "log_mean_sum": 2.90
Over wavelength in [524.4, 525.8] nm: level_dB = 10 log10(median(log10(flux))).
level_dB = -1.997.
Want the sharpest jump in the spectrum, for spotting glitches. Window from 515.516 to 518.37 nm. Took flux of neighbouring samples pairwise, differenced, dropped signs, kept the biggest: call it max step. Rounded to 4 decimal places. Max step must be 0.0500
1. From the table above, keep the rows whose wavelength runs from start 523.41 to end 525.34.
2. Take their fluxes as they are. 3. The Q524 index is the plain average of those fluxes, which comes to 4.21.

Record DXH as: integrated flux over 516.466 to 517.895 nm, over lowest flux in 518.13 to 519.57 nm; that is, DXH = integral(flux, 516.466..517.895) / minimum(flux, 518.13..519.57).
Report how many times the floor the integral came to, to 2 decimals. 1.42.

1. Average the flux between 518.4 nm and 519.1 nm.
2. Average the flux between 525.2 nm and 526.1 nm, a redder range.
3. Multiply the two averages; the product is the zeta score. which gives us 18.7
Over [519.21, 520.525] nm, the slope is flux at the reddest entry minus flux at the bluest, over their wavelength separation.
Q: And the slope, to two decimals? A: -0.09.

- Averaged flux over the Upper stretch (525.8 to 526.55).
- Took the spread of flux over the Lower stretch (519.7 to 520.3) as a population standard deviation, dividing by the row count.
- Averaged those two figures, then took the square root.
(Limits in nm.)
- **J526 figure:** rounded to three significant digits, 1.46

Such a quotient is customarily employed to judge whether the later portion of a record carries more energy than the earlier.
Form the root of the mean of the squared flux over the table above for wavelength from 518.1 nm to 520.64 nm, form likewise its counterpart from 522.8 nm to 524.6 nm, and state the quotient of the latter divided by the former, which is 0.957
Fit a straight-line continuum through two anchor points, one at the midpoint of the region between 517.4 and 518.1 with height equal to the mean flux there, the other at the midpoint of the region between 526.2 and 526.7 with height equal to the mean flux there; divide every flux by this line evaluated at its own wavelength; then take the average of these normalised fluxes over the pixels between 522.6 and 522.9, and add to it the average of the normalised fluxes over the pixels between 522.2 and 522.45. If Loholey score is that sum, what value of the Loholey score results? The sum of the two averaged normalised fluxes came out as 2.01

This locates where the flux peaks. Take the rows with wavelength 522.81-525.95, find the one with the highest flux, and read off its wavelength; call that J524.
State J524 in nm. 525.039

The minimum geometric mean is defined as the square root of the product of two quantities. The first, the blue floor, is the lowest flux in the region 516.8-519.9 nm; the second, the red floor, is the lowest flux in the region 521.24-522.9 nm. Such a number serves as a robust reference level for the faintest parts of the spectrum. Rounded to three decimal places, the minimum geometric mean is 4.205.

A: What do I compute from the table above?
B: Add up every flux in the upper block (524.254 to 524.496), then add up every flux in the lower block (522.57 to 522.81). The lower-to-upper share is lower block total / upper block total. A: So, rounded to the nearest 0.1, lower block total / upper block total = 1.0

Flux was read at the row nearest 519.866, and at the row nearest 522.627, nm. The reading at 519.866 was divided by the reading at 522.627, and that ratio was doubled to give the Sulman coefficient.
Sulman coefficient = 2.04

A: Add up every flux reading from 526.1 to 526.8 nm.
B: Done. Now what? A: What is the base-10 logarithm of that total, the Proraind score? 1.41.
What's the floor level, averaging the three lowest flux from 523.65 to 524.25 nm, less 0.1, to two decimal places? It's 4.00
